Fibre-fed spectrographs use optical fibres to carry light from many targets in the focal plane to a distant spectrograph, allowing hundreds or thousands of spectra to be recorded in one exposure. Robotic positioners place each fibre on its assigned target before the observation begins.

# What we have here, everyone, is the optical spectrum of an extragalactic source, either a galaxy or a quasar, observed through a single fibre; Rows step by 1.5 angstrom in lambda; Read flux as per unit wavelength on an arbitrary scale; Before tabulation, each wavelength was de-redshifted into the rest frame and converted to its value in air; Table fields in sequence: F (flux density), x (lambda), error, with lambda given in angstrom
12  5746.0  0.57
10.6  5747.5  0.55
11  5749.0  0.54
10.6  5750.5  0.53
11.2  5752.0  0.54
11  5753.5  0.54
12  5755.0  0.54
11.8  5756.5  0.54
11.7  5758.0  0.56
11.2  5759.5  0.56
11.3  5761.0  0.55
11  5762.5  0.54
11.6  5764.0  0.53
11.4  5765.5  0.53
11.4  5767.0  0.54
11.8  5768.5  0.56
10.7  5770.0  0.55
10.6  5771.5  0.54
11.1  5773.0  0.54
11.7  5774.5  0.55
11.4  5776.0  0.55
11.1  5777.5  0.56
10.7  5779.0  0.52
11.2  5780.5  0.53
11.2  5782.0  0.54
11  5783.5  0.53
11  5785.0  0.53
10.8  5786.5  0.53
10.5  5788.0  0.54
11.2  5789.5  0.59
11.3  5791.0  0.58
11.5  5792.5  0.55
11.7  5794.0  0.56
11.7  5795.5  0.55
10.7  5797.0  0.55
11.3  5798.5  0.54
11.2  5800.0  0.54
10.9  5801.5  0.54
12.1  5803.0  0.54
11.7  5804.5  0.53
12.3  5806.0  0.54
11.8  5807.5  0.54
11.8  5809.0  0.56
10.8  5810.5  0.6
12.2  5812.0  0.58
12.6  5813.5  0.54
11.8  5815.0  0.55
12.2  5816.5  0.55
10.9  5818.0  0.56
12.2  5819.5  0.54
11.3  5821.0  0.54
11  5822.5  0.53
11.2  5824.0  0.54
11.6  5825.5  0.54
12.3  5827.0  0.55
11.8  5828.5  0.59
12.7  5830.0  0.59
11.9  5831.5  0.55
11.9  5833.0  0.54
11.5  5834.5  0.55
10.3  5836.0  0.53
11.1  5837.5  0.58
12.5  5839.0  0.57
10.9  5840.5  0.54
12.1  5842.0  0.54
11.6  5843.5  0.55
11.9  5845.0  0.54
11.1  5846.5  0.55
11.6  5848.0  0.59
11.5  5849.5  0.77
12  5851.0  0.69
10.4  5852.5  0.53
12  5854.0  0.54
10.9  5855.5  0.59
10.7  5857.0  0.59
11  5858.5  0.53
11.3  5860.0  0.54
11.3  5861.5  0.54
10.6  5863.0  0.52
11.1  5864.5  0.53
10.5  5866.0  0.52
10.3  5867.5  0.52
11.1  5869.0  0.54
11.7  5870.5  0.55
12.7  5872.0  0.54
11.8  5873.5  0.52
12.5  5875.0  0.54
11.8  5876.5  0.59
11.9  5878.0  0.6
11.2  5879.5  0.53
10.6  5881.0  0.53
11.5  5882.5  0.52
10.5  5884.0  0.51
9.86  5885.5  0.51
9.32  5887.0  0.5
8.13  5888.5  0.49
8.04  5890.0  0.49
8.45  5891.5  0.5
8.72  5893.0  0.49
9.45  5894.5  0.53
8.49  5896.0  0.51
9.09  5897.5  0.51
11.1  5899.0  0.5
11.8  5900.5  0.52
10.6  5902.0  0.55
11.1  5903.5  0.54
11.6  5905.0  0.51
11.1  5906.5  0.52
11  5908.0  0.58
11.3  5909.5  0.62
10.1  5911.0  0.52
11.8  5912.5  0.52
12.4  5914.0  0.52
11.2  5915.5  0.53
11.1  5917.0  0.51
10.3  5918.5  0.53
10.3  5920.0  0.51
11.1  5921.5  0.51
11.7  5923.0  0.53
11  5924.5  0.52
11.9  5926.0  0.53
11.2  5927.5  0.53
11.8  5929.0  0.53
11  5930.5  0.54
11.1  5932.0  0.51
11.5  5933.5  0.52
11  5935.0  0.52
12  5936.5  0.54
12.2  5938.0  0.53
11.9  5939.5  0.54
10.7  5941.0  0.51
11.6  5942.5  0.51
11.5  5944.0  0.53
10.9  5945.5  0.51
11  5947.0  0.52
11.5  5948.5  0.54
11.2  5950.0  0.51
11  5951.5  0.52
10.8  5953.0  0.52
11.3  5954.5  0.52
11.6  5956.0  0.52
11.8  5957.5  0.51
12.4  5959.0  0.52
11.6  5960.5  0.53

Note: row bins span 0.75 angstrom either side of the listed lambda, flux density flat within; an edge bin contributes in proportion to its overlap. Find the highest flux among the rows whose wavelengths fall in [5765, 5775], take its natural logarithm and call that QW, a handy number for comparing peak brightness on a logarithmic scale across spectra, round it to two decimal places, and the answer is 2.47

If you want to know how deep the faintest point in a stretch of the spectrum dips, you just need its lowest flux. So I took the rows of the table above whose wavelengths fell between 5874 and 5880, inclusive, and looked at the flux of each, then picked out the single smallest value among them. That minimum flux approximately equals 11.2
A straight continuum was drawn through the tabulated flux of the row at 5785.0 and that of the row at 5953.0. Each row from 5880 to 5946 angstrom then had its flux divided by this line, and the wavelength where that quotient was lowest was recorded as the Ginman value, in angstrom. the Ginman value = 5890.0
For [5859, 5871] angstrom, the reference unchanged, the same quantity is 5867.5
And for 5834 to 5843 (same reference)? 5836.0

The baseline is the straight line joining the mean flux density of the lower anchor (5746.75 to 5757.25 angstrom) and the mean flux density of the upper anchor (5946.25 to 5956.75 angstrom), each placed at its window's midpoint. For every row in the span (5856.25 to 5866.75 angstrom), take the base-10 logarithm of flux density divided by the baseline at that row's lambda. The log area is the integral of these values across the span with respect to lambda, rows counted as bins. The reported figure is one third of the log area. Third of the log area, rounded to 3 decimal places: -0.036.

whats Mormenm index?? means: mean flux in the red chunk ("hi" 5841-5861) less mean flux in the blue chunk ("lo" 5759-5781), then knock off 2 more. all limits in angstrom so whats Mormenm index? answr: -1.8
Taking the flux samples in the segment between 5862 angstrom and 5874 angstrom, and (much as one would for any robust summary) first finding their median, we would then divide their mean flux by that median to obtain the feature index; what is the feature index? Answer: 1.01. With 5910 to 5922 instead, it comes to 0.99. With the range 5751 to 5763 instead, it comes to 1.01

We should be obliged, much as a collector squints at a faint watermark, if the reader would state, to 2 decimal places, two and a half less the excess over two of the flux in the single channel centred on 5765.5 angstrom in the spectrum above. -6.90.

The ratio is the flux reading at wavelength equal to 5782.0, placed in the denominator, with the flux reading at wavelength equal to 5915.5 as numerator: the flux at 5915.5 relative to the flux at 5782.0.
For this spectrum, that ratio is 1.00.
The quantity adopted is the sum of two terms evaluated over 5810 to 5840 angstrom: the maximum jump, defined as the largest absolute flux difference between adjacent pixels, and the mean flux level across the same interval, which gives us 13.1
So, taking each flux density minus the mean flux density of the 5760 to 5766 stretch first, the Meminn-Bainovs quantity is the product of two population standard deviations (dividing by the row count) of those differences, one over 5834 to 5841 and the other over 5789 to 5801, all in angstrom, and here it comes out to 0.222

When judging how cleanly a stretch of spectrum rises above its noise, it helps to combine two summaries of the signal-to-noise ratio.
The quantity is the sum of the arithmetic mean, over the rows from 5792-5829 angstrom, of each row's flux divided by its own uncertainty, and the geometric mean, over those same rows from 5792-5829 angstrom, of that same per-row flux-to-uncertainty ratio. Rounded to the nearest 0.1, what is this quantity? 42.3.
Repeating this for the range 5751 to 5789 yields 41.4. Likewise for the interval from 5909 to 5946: 42.9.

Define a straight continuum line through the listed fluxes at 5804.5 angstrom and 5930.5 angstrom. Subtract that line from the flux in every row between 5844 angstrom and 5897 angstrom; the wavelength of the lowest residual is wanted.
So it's 5890.0 angstrom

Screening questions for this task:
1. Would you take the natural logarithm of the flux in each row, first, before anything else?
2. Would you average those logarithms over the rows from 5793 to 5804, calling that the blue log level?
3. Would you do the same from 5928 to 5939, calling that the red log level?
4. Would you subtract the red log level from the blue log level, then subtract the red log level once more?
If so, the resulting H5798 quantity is -2.455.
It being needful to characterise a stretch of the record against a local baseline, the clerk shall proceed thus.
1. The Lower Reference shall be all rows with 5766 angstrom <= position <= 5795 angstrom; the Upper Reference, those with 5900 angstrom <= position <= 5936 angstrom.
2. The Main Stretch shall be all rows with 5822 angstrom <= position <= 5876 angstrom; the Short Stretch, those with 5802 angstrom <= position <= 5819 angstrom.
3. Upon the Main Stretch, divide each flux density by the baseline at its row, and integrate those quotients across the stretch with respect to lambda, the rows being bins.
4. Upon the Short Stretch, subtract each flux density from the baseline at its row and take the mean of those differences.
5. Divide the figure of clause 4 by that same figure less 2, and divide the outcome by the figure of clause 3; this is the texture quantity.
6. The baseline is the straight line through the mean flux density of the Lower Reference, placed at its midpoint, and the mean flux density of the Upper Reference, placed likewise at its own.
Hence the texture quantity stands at 0.0045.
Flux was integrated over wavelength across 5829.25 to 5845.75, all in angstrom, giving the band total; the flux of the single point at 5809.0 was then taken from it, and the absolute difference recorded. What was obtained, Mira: 181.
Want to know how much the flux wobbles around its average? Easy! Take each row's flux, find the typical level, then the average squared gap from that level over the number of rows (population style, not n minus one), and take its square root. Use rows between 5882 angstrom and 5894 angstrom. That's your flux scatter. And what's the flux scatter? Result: 1.15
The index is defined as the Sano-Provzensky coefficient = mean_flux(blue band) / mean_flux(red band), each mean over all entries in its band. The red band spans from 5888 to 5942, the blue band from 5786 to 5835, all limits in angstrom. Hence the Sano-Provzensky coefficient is 1.08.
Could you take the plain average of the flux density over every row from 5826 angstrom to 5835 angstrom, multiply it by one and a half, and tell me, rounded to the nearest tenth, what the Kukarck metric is 18.0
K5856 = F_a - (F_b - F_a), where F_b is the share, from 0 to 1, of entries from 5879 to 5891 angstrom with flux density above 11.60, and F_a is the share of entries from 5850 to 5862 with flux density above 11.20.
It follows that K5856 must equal 1.00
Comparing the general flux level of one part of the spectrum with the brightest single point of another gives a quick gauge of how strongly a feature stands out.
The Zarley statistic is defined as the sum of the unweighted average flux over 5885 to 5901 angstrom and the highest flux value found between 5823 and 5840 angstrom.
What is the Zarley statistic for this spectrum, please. 22.0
